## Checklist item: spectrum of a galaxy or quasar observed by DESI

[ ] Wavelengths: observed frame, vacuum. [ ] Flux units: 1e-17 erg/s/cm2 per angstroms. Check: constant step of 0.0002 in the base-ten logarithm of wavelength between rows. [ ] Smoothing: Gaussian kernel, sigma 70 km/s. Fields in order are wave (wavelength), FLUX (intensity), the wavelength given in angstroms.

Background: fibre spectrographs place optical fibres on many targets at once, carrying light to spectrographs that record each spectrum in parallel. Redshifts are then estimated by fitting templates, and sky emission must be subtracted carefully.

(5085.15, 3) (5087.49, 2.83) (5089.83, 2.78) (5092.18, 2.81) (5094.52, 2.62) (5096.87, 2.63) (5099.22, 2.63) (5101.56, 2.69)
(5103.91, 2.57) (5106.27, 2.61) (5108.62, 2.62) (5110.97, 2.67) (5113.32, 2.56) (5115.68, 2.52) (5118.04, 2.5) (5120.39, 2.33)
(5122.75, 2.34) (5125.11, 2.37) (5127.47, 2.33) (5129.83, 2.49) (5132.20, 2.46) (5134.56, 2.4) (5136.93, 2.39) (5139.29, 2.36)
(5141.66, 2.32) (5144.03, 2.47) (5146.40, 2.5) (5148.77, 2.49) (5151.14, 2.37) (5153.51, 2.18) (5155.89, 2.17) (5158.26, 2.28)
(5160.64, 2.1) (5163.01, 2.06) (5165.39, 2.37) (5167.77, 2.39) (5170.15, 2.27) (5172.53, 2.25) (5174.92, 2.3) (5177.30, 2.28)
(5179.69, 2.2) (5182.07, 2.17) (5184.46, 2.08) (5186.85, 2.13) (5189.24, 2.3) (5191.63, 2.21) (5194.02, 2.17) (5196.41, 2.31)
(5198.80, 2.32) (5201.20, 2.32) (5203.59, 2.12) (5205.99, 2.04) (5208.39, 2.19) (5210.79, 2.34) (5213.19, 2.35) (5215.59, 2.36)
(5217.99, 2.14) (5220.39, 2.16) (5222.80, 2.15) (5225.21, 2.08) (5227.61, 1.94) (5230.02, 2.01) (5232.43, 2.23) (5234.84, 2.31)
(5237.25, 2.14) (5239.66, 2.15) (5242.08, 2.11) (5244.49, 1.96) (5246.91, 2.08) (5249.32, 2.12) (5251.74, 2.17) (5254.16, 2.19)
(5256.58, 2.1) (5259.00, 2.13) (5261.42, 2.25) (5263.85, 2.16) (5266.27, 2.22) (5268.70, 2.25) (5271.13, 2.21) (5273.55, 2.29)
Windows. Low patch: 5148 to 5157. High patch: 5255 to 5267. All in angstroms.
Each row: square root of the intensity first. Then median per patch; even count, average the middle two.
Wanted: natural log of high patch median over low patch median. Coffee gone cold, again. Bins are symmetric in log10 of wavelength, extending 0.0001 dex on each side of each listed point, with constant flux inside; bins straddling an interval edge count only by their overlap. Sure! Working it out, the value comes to -0.03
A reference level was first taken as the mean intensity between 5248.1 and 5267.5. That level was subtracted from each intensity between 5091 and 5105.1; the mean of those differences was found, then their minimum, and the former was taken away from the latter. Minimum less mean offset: -0.088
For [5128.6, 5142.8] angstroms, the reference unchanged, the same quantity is -0.083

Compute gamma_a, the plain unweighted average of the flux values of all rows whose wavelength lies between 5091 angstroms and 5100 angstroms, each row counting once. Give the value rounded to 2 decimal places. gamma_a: 2.67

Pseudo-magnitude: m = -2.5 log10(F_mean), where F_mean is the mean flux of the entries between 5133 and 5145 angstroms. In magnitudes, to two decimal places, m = -0.95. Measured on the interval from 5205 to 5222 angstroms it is -0.87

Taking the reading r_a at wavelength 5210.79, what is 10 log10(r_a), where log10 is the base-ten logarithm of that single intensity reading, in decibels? 3.7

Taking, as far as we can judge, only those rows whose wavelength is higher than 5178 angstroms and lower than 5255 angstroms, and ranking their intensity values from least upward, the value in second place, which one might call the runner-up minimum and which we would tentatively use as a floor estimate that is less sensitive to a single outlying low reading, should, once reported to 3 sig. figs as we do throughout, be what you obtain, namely 1.96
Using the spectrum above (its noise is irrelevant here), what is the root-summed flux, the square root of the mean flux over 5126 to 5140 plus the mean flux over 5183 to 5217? 2.153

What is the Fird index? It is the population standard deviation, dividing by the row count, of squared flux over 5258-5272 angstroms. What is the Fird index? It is 0.20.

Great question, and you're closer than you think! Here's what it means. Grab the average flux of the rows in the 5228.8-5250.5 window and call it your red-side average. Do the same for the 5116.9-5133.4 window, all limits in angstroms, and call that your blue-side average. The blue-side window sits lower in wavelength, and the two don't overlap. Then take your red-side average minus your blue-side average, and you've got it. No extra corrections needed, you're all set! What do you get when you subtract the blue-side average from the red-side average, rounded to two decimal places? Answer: -0.28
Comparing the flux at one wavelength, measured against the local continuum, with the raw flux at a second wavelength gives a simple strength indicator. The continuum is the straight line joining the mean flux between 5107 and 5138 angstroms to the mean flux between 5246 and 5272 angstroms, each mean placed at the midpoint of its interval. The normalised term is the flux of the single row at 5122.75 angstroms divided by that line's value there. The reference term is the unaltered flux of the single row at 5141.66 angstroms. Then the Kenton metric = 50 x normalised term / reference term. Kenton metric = 20.5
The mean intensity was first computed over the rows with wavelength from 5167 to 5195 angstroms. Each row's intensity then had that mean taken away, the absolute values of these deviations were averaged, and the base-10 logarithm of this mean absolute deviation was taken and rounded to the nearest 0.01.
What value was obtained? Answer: -1.16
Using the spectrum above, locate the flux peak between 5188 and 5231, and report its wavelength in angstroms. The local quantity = 5215.59 angstroms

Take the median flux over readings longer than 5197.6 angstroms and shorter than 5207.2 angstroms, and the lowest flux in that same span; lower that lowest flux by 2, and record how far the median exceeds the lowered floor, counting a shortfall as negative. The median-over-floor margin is 2.18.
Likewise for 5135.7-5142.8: 2.04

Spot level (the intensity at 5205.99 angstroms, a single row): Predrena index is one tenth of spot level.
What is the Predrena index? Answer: 0.204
